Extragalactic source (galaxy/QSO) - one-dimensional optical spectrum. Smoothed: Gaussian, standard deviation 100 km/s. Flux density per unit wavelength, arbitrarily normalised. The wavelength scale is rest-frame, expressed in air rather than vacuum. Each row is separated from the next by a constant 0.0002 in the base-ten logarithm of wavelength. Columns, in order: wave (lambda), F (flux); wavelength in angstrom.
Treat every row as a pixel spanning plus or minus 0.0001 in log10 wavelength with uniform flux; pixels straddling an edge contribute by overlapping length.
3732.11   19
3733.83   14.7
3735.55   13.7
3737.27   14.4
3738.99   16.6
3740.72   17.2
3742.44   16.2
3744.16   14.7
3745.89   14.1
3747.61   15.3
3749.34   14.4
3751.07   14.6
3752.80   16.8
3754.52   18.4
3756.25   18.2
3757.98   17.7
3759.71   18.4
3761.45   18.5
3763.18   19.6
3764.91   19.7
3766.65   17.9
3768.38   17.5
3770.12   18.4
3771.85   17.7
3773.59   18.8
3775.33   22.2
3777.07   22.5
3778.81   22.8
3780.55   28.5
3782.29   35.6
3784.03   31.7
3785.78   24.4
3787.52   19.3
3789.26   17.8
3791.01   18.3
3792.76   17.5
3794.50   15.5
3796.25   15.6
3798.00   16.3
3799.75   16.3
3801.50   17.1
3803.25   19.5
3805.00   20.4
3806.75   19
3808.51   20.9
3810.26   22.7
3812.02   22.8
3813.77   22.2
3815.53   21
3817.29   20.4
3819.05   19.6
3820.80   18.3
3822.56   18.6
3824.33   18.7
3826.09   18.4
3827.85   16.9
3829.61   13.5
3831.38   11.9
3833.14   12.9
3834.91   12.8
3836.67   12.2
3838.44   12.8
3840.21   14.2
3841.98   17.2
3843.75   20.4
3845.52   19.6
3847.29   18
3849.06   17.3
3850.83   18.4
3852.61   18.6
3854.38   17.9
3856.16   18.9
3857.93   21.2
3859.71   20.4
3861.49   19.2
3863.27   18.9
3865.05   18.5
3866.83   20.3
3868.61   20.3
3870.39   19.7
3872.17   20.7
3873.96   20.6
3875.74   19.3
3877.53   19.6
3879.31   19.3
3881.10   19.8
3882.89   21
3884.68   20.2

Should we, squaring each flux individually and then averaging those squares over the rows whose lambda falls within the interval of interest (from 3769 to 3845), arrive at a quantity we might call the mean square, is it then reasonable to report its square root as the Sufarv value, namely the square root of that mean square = 19.7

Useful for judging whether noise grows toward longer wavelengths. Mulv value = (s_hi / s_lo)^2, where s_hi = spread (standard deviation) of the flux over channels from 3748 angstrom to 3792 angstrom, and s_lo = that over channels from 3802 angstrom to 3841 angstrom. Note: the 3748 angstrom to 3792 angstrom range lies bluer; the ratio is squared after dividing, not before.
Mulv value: 1.9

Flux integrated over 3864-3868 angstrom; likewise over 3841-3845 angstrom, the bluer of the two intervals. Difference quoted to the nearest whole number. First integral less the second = 3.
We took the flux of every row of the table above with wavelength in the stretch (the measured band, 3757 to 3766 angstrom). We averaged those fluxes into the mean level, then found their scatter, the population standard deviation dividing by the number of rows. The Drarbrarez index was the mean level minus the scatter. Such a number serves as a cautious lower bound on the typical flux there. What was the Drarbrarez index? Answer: 18.0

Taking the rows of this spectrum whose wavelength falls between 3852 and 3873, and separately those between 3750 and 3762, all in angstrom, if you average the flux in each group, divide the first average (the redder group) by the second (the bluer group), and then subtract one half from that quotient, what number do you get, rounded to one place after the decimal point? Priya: 0.6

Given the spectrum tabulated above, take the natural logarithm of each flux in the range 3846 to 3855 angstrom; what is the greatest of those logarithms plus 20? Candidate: 22.9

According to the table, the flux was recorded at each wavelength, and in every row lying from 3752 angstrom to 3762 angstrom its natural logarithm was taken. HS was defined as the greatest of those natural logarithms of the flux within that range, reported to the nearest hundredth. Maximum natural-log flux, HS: 2.92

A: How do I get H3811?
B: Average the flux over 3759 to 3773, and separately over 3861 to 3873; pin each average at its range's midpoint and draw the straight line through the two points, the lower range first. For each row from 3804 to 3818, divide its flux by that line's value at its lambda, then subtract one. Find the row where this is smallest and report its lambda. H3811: 3806.75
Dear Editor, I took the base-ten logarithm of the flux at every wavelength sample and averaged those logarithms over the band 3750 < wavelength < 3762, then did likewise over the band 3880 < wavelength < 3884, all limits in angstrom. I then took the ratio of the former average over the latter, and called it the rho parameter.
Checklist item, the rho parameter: 0.95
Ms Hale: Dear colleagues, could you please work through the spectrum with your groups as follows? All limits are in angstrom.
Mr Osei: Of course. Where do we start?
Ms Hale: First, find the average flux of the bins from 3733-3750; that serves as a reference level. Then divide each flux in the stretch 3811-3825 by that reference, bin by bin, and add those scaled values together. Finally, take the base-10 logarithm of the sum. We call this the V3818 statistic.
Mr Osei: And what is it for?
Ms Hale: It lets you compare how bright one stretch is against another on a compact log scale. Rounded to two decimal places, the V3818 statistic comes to 1.03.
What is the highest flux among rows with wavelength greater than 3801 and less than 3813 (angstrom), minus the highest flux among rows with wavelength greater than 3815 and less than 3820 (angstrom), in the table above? 1.8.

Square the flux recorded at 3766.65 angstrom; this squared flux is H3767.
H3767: 320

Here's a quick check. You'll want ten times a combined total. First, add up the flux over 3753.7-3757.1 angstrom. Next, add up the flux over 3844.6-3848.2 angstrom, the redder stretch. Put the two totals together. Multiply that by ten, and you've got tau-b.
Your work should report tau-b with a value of 742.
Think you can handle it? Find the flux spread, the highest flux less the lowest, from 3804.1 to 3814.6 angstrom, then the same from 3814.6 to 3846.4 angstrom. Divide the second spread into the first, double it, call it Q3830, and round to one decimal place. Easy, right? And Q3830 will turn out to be 0.8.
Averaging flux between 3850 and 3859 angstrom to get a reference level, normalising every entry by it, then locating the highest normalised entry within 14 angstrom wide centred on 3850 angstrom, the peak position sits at 3843.75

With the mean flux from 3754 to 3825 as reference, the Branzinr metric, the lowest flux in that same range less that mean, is -4.7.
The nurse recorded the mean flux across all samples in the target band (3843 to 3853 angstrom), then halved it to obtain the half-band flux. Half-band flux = 9.4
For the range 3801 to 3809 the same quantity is 9.7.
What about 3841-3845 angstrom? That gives 9.4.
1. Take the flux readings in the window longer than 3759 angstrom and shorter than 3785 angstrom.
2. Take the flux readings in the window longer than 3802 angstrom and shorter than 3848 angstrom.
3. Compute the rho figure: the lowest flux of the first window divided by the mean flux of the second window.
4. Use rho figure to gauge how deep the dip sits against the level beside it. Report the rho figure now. 0.98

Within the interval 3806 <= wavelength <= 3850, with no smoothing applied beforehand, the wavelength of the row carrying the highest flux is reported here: 3812.02 angstrom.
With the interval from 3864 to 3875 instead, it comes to 3872.17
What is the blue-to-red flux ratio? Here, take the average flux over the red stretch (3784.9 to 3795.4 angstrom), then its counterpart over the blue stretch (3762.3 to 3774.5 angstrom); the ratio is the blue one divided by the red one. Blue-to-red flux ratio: 1.0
